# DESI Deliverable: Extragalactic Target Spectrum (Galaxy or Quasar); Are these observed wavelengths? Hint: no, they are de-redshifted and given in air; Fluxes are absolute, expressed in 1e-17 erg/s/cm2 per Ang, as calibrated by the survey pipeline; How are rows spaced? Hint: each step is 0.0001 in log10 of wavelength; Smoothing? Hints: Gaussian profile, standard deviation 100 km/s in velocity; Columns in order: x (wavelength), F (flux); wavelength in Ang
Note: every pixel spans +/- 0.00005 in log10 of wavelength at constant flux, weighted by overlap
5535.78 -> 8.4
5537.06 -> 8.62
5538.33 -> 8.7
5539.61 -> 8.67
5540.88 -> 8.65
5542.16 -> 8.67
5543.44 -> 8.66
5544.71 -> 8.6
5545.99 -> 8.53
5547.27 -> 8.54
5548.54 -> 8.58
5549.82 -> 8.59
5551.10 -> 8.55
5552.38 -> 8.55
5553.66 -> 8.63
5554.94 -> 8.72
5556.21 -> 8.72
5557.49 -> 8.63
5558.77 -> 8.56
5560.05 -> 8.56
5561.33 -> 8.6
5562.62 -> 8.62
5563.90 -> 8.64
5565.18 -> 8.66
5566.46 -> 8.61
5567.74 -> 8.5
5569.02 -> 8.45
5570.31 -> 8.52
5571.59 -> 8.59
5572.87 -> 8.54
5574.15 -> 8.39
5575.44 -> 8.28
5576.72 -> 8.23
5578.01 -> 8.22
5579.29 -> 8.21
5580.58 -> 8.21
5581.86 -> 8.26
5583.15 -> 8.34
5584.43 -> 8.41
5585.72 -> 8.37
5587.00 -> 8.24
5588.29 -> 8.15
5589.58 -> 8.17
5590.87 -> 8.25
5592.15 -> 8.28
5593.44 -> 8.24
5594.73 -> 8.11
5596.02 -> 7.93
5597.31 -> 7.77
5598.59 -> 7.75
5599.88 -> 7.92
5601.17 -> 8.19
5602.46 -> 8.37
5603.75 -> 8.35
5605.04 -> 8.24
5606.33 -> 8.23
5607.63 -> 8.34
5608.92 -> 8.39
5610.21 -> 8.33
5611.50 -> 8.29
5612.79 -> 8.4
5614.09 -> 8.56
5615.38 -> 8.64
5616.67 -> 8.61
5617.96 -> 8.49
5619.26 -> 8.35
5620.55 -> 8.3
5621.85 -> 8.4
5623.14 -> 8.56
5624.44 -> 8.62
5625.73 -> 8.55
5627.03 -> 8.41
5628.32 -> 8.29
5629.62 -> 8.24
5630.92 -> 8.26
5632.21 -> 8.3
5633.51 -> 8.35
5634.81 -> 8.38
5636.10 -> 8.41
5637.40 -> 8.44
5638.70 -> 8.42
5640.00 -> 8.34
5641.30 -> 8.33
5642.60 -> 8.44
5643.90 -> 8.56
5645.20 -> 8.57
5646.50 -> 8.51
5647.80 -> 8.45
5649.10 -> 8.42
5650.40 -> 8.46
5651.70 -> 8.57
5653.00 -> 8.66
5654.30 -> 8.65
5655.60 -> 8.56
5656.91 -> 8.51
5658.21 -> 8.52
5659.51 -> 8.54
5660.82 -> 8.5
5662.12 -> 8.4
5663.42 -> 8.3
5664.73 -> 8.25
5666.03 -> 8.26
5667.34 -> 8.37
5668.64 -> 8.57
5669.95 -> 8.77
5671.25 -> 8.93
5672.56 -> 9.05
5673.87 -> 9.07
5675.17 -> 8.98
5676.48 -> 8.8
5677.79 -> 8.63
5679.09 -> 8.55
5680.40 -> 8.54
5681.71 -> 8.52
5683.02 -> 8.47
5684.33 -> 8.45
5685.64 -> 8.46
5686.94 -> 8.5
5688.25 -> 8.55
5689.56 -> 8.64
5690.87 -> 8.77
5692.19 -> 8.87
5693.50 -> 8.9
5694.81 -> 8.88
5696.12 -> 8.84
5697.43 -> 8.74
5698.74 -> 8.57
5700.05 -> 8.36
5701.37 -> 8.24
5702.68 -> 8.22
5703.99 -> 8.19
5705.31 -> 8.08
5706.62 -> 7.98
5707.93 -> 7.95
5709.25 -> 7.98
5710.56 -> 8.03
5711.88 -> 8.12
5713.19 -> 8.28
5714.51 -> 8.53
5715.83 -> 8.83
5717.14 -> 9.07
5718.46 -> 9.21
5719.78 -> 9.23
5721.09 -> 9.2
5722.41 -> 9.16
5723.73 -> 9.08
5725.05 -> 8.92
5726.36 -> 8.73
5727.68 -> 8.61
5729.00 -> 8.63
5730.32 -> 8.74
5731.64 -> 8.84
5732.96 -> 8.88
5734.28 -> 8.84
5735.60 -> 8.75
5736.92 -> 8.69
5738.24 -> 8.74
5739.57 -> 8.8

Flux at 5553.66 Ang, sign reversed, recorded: -8.63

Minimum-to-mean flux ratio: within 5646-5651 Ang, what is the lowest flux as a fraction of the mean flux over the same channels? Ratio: 0.995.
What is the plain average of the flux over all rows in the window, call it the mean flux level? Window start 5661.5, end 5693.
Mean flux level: 8.6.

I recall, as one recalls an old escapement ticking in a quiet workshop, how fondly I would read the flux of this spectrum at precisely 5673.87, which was 9.07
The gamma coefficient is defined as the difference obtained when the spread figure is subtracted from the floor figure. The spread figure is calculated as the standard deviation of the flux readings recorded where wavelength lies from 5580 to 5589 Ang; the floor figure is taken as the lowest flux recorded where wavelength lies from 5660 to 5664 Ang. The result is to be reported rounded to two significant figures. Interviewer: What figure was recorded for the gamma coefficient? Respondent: 8.2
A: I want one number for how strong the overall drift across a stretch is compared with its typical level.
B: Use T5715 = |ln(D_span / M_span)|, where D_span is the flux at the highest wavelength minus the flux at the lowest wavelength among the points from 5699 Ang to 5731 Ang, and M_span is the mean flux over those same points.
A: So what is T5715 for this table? 3.1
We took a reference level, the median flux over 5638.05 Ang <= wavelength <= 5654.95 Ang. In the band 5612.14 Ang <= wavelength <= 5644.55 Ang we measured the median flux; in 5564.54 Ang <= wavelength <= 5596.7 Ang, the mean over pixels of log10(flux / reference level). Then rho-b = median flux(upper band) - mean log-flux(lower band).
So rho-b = 8.42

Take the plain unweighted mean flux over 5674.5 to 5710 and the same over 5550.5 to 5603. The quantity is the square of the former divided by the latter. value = 8.65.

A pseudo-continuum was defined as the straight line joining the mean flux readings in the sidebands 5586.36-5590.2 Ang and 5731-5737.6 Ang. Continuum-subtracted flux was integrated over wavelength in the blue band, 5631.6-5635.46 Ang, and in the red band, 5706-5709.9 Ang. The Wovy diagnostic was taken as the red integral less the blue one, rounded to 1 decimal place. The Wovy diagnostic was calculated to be -2.7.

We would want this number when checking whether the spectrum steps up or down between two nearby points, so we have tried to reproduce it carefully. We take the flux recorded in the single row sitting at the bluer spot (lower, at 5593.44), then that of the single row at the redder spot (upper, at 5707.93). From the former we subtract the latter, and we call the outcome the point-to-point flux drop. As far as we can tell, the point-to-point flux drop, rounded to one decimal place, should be 0.3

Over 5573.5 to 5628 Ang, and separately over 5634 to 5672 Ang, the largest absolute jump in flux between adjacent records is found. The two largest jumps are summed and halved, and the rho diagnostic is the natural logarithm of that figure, -1.45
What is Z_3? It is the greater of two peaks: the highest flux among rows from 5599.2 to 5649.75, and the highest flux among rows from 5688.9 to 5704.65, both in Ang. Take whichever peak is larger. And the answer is 8.90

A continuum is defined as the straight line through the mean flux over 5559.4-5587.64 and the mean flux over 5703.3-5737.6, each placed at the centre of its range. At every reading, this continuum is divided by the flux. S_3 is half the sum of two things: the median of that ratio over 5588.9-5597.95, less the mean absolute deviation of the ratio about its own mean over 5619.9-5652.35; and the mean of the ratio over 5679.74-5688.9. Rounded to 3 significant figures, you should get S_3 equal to 1.02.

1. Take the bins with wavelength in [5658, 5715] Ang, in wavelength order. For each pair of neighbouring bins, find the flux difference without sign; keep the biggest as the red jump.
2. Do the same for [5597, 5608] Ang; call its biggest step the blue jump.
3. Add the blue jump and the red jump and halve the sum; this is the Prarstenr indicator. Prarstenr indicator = 0.260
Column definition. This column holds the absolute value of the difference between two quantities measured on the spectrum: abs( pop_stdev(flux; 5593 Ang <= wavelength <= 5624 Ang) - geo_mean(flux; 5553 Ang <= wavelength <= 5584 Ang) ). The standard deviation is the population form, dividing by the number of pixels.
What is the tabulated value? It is 8.25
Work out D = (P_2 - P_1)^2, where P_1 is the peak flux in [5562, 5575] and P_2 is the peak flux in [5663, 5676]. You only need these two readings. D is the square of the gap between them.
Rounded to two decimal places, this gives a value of 0.17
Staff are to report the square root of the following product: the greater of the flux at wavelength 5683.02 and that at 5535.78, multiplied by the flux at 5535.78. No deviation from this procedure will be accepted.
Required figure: 8.43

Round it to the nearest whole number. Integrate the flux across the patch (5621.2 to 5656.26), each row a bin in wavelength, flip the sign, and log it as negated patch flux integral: -296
